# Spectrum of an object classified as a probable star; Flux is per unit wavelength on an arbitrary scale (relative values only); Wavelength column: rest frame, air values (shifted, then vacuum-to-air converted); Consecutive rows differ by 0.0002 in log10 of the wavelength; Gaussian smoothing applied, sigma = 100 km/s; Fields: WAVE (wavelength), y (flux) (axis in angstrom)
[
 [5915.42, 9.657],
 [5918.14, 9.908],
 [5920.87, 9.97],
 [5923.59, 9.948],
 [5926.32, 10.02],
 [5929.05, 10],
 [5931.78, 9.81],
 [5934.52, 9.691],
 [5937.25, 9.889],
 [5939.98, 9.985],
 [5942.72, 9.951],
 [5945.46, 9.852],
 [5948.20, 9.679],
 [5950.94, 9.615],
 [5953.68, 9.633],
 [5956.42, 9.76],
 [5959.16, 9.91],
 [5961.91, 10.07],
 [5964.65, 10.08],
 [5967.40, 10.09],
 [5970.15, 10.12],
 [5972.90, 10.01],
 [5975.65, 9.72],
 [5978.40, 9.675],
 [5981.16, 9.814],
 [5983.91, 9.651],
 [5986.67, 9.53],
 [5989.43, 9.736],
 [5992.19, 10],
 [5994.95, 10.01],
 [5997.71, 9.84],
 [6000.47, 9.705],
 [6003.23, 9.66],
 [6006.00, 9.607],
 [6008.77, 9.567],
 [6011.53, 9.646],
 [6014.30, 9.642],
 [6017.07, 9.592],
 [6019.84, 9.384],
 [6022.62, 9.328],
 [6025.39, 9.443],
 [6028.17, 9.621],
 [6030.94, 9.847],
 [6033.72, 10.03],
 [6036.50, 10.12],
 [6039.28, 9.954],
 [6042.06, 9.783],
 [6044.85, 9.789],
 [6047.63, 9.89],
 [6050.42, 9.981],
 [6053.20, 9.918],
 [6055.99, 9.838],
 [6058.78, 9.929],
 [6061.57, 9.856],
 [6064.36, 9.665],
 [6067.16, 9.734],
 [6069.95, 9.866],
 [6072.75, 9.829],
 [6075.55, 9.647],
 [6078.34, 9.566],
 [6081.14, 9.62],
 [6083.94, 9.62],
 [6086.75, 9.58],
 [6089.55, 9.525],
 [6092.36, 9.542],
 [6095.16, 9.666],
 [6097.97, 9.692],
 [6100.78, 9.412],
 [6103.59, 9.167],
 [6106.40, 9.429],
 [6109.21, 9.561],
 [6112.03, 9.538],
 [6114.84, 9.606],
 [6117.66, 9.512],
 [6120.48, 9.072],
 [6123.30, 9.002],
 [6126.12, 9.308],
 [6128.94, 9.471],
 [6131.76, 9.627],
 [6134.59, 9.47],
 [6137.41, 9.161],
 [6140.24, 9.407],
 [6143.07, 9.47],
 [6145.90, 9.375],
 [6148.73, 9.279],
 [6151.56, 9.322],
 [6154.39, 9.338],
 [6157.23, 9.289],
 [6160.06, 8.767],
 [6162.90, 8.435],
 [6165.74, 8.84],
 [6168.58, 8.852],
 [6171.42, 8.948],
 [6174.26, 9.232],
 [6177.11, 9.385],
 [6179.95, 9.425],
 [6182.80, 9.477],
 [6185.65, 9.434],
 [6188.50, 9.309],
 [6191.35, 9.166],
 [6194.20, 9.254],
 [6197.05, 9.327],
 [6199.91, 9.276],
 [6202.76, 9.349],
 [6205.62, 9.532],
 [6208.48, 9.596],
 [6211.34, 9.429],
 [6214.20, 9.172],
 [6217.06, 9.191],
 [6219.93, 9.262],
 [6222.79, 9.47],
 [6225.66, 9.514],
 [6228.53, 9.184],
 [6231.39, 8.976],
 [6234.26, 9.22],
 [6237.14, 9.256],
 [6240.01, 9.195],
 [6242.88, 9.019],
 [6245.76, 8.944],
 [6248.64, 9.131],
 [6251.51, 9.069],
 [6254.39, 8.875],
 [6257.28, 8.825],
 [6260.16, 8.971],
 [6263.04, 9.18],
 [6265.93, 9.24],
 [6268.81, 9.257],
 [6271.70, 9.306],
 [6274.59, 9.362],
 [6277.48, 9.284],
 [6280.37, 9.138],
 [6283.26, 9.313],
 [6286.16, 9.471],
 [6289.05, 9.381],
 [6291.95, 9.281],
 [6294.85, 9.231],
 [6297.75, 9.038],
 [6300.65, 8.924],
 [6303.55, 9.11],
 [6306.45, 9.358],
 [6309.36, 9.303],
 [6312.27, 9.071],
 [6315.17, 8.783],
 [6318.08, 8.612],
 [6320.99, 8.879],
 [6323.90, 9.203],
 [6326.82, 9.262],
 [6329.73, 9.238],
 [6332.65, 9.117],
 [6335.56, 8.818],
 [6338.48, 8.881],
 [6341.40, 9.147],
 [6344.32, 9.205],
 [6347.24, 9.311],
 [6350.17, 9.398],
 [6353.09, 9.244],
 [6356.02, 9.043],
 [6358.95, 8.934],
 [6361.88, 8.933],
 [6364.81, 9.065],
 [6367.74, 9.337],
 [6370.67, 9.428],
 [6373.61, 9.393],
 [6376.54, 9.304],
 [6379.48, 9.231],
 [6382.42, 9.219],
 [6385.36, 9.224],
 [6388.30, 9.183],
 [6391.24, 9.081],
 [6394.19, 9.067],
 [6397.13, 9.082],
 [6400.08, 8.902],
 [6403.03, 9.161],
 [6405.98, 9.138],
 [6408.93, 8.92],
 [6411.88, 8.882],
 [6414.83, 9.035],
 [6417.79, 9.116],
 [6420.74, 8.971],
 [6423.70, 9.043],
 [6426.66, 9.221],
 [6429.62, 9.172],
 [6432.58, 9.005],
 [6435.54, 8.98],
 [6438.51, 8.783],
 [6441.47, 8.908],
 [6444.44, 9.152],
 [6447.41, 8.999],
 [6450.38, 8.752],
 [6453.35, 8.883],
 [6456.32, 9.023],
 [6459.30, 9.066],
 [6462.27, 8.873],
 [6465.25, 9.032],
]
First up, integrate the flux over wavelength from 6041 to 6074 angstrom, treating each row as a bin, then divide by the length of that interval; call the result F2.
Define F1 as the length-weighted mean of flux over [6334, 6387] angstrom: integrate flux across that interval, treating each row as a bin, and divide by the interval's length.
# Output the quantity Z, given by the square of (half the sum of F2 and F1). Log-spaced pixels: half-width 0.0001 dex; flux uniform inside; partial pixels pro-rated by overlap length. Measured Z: 90.4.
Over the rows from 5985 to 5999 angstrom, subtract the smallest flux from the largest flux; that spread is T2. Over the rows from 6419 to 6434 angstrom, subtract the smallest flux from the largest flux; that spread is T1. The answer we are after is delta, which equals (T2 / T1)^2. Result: 3.7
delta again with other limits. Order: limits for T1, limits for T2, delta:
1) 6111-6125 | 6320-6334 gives 0.4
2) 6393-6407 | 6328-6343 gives 2.6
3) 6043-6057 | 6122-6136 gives 10.6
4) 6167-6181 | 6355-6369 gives 0.5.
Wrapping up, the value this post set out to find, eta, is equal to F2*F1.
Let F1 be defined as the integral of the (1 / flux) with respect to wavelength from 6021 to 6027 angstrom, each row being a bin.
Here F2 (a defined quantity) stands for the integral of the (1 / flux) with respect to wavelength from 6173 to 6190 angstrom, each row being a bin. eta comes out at 1.16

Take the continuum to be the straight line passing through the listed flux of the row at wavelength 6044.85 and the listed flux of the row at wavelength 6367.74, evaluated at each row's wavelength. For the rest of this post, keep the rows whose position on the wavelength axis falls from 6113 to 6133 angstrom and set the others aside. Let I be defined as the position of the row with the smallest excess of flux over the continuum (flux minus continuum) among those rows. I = 6123.30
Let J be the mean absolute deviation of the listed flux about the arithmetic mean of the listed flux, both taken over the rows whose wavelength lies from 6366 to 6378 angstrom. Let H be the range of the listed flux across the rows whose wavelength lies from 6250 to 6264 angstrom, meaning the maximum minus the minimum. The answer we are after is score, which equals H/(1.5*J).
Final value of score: 5.3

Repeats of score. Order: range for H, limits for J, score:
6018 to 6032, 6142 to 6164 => 1.2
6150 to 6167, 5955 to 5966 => 5.0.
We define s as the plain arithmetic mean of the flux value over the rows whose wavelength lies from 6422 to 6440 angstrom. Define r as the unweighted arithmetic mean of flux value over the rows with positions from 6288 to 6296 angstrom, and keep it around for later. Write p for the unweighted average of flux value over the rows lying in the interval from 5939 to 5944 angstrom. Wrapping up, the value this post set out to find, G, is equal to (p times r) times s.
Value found 837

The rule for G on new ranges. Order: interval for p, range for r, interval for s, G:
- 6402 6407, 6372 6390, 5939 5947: 841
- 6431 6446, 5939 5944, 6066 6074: 877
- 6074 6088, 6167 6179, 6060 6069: 853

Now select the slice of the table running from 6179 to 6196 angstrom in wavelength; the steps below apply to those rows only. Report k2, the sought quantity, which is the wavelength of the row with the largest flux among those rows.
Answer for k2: 6182.80 angstrom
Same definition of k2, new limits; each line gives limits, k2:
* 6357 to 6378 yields 6370.67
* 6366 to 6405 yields 6370.67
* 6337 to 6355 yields 6350.17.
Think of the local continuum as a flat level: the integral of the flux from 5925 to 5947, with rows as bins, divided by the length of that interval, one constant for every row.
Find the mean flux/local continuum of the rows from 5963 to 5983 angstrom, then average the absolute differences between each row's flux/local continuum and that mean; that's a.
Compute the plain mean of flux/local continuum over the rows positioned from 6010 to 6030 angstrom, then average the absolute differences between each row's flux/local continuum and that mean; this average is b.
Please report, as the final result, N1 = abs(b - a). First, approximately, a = 0.017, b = 0.012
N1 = 0.0049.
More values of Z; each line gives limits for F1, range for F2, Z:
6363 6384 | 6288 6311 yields 85.3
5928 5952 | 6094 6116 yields 93.5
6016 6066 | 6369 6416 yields 89.5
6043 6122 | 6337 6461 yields 87.7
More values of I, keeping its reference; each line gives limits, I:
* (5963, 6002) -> 5986.67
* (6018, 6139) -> 6123.30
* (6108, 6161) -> 6160.06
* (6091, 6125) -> 6123.30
